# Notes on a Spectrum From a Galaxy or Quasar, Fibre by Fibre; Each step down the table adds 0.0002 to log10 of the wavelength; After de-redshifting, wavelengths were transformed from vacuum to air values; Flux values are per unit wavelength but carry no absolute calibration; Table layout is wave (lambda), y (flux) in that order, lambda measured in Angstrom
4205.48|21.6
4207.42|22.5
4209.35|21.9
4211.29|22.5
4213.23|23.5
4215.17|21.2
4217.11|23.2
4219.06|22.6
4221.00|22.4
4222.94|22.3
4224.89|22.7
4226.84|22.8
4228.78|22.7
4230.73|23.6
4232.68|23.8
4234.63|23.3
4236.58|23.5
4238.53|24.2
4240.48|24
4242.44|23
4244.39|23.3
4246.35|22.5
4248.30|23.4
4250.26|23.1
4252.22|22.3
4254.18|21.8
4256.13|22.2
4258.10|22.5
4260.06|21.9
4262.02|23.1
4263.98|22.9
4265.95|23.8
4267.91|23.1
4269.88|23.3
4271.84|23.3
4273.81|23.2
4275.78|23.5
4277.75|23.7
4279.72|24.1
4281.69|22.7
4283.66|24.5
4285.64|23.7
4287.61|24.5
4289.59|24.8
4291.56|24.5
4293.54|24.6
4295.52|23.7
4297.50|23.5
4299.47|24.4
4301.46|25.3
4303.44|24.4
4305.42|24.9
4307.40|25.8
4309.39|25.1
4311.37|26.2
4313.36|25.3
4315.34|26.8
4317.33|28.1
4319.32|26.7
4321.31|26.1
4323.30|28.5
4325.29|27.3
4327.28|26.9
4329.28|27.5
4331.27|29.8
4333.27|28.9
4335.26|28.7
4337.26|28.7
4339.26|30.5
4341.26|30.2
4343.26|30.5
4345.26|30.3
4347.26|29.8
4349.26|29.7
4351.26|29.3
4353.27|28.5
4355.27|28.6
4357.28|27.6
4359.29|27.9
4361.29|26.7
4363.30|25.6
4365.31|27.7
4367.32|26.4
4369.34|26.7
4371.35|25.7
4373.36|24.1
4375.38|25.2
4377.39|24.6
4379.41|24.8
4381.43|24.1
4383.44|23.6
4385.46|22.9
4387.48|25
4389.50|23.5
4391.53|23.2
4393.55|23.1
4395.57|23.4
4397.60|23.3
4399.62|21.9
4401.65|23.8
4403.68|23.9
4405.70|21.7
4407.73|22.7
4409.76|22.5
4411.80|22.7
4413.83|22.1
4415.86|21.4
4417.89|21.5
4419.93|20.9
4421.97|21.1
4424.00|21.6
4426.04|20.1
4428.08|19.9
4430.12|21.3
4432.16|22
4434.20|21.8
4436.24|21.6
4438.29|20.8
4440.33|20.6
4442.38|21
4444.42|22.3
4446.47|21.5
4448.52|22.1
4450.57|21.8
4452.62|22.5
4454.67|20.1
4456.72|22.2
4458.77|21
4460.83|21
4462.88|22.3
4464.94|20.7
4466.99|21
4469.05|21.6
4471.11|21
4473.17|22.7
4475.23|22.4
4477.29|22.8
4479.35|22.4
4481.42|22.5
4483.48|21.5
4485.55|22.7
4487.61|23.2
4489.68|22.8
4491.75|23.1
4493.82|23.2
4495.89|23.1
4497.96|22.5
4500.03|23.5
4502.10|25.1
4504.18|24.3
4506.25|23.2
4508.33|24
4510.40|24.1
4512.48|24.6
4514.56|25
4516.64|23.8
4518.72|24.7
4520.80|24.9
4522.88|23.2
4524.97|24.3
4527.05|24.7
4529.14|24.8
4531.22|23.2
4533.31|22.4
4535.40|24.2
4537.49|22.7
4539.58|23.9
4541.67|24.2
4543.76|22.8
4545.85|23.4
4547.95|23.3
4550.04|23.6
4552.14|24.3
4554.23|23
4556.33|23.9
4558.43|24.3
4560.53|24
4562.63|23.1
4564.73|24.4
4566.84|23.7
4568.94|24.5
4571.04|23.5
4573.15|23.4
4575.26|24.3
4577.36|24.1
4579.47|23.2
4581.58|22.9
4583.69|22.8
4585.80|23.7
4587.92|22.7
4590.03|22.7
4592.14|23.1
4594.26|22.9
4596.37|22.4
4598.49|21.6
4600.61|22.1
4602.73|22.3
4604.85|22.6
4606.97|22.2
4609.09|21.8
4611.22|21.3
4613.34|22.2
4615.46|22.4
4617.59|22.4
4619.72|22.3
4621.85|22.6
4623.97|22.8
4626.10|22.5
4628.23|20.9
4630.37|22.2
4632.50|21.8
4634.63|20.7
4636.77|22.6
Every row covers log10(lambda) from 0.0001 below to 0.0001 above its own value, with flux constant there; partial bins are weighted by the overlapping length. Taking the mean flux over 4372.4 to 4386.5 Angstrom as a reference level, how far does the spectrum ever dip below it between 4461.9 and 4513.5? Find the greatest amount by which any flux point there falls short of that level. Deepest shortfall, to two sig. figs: 3.5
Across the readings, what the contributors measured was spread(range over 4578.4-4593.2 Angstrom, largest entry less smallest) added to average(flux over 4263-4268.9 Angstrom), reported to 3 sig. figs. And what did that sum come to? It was 24.3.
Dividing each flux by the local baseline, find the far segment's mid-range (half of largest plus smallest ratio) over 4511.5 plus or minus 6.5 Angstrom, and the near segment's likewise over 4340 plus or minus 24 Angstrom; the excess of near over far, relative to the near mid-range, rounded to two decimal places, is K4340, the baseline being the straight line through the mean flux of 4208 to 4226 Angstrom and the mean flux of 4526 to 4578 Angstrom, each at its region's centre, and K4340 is 0.16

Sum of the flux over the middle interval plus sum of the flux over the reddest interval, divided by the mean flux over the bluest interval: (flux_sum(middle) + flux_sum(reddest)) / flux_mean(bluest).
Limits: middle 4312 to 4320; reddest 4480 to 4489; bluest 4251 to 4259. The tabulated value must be 8.9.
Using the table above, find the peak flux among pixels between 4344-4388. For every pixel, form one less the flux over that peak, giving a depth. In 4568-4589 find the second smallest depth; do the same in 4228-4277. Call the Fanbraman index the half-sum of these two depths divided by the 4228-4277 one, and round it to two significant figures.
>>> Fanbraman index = 0.98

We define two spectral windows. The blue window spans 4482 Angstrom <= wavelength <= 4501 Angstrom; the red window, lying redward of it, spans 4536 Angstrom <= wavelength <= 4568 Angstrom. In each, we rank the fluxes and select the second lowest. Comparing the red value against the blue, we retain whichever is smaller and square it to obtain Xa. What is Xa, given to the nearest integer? 506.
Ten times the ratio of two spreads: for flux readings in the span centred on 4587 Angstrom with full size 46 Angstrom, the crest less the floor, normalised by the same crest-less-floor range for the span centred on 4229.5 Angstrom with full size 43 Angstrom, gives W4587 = 10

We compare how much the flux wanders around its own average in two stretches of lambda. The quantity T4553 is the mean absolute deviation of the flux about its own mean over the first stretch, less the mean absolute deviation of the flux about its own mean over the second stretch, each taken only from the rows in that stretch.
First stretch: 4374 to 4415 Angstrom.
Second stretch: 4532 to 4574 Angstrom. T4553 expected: 0.28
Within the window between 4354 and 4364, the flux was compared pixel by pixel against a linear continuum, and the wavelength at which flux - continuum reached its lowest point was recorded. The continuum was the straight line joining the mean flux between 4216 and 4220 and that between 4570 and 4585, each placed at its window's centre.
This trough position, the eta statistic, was 4363.30 Angstrom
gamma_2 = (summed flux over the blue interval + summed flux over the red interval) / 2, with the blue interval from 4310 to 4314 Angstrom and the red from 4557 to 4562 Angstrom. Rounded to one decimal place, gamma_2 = 49.9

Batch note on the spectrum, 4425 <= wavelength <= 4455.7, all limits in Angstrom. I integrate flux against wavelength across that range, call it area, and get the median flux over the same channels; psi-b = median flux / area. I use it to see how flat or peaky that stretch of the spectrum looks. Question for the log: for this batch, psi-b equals 0.0329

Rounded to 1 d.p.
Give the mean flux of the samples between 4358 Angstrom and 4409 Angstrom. 24.5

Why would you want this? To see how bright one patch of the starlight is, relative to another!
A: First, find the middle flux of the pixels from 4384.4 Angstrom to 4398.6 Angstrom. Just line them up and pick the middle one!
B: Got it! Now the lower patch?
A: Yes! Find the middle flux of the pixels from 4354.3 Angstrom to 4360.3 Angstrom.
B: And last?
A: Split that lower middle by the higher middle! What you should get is 1.20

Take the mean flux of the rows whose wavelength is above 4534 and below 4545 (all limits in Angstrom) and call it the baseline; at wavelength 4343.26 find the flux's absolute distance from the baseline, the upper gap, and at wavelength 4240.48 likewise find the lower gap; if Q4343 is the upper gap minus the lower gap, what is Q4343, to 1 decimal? 6.5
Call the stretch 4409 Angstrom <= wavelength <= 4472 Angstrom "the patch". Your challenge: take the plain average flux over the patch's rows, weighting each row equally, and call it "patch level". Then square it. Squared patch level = 459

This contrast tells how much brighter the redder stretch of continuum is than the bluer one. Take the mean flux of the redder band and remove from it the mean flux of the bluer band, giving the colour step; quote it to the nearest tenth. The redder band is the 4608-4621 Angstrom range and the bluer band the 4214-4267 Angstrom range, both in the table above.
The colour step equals -0.8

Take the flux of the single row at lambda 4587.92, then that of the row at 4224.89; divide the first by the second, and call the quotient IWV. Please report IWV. 1.00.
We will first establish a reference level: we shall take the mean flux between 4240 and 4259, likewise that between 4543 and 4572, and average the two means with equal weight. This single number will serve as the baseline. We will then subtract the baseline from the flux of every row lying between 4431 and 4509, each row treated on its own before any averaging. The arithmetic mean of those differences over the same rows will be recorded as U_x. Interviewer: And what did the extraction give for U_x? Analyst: -1.0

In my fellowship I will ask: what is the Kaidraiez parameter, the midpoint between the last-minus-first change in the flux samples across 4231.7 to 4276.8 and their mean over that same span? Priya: 11.4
